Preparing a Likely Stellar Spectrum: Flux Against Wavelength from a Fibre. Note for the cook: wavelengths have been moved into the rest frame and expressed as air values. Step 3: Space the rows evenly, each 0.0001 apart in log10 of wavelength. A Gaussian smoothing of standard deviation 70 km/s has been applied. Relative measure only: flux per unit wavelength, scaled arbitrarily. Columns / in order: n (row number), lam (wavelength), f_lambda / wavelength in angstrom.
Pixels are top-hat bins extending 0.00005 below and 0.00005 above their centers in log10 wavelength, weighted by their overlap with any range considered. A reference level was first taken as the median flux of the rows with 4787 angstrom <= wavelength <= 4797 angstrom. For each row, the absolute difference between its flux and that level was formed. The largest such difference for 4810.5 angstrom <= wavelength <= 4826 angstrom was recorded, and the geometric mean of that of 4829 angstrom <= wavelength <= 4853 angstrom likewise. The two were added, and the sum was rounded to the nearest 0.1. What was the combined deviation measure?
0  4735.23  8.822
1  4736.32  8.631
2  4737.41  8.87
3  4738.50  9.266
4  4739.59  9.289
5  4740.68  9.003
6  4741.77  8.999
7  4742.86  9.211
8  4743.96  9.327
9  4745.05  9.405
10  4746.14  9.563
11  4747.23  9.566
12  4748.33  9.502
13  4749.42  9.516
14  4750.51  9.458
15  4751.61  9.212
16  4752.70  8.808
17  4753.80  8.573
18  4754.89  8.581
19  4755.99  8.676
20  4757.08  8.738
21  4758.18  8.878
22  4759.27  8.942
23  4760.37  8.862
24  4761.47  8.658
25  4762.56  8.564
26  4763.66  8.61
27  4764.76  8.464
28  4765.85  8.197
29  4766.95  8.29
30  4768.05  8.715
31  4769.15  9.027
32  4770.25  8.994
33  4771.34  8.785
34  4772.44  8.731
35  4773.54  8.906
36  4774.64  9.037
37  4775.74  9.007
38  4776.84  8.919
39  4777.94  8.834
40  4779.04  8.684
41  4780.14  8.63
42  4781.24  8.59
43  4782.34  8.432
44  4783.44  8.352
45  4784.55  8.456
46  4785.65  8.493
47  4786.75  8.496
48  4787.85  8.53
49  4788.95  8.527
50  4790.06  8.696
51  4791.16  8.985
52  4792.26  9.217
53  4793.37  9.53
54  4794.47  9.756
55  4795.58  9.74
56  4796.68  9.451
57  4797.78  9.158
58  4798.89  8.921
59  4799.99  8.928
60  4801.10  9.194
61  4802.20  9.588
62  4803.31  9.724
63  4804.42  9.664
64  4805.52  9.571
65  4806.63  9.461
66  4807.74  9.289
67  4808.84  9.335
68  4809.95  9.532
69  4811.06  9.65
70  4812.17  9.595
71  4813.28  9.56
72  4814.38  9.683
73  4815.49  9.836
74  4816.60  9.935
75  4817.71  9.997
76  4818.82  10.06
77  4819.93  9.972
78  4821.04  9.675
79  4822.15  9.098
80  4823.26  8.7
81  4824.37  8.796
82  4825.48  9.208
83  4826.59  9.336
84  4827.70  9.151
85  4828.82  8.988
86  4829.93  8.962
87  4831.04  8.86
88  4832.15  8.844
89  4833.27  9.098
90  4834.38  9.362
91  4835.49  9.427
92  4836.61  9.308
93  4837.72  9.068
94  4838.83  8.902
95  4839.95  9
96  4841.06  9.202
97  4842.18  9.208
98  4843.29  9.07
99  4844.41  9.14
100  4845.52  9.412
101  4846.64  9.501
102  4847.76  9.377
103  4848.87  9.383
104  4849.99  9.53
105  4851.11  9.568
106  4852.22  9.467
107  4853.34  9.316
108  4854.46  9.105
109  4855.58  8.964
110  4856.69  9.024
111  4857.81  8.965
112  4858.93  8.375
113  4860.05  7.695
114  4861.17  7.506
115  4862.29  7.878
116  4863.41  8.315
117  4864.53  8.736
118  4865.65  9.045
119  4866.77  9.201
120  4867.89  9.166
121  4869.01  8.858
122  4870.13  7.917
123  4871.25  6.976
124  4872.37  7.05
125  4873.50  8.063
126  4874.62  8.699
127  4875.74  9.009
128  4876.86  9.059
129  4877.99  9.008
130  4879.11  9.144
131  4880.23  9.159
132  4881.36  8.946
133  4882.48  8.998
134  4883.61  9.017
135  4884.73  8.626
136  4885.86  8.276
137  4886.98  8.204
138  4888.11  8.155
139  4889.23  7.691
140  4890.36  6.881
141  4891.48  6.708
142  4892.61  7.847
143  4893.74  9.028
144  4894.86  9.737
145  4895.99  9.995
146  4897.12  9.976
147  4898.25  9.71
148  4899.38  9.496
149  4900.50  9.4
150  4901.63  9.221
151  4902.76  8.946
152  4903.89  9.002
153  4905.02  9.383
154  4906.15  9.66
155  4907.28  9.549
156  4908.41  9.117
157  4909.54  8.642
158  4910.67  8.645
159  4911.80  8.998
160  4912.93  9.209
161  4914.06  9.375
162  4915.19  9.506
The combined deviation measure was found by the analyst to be 1.0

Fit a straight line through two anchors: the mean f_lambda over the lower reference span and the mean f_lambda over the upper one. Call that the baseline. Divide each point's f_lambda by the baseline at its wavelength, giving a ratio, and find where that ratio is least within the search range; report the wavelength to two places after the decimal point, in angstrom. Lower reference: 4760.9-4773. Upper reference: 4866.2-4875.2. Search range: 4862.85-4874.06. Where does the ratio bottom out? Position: 4871.25 angstrom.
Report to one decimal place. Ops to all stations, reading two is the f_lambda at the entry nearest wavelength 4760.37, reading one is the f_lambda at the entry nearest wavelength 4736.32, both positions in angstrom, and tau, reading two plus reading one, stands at 17.5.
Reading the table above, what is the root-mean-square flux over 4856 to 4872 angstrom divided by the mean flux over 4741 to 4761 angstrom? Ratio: 0.93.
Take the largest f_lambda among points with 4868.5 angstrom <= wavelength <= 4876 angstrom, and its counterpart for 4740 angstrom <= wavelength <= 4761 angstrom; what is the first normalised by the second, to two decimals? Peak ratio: 0.94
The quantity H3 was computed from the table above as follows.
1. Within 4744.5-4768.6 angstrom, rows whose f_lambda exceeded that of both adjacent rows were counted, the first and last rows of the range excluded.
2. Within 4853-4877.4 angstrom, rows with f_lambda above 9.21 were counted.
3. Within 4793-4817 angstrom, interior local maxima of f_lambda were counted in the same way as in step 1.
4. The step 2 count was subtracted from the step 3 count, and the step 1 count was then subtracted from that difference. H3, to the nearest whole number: -2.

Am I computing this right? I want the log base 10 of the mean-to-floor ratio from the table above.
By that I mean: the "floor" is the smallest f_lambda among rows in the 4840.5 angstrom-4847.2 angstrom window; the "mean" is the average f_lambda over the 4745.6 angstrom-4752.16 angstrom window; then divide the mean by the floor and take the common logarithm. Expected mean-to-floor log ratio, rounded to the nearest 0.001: 0.019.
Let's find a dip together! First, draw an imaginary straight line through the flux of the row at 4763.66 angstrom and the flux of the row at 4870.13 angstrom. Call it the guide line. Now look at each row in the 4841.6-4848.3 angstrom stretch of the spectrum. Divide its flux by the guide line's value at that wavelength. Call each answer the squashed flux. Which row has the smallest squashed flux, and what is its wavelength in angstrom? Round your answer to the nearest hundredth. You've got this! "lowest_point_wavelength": 4843.29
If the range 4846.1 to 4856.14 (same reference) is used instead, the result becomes 4855.58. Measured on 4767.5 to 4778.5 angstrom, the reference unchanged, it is 4768.05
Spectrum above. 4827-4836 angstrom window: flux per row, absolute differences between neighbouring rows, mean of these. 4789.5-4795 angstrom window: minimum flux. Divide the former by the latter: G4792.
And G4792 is 0.015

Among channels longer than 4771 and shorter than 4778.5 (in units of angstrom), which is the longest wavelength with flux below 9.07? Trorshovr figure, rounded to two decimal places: 4777.94 angstrom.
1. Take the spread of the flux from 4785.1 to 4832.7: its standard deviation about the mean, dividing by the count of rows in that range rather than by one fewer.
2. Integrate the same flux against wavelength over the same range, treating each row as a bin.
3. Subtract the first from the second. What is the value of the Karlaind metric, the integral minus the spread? 442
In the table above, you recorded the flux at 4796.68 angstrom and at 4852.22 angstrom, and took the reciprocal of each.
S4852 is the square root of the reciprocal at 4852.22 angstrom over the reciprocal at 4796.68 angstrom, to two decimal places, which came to 1.00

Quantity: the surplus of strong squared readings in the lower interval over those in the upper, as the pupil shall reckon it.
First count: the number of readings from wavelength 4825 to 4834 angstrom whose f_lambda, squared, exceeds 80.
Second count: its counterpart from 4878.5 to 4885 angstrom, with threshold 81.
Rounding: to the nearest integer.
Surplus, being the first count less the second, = 3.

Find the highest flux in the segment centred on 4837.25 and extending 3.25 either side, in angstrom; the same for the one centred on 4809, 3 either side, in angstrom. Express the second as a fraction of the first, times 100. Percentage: 102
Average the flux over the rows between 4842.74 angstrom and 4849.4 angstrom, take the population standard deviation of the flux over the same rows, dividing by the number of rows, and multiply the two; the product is 1.44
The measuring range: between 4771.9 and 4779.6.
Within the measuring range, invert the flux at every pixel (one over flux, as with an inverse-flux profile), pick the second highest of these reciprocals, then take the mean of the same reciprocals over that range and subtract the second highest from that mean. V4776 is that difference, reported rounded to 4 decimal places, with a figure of -0.0018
